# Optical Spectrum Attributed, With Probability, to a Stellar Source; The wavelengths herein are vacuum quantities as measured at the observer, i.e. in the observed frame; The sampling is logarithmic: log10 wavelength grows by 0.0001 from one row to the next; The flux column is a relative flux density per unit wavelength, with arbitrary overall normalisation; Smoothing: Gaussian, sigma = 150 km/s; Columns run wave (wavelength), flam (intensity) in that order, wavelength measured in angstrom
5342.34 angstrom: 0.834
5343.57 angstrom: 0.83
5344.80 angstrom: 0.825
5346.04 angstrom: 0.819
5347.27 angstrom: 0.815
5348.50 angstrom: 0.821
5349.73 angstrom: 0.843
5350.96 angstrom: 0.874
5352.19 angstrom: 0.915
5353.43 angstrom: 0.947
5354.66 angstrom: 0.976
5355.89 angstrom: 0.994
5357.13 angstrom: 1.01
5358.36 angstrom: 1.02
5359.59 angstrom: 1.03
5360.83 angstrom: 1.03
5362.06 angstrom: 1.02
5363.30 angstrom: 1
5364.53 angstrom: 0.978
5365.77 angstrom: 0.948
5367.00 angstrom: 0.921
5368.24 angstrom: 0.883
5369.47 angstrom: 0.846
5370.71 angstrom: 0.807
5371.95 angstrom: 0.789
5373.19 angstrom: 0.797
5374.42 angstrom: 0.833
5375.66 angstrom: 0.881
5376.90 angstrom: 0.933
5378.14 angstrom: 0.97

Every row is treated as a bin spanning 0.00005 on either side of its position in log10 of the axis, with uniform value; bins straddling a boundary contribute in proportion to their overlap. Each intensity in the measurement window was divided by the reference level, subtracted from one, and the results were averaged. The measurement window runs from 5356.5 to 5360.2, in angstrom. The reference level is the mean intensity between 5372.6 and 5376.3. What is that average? -0.22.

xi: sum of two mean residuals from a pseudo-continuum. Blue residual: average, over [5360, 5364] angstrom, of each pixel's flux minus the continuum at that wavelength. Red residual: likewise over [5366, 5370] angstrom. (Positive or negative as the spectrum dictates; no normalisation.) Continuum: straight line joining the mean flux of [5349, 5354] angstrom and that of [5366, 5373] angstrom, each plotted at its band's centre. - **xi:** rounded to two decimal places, 0.18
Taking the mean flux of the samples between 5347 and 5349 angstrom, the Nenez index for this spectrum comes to 0.82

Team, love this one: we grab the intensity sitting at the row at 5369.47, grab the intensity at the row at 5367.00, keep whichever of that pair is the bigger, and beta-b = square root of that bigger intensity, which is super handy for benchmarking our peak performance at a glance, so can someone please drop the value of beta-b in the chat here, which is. 0.960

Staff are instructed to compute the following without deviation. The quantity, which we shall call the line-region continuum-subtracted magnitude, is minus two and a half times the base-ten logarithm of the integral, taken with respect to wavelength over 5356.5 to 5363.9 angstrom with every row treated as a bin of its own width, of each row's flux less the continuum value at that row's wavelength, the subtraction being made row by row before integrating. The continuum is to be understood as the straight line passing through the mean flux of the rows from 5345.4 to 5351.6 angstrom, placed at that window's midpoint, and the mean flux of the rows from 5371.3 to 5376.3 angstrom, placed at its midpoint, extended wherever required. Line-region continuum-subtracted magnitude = -0.4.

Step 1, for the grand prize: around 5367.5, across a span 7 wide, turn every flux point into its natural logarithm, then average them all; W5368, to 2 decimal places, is -0.11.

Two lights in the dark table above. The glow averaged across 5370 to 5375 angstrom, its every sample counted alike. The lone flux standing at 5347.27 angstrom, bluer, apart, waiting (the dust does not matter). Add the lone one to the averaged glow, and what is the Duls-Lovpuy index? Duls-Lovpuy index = 1.62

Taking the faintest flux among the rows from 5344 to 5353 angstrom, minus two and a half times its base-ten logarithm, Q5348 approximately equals 0.22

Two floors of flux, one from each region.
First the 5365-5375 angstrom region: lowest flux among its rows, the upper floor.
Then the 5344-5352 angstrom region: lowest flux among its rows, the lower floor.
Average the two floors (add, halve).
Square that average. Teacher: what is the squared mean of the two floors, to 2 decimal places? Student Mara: 0.64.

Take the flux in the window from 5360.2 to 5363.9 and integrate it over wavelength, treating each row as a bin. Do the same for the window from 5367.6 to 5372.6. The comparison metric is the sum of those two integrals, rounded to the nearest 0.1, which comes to 7.9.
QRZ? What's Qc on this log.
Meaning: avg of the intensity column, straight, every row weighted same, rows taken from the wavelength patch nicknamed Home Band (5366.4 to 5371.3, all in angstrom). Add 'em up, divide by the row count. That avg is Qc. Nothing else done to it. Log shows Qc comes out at 0.86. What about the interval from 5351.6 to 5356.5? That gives 0.96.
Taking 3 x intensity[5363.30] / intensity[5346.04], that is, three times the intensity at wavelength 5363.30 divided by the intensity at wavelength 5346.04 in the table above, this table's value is 3.66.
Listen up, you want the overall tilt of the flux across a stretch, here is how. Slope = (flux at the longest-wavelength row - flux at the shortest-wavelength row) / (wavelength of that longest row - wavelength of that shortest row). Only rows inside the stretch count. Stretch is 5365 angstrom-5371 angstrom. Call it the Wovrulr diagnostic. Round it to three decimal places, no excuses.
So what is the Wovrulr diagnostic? -0.029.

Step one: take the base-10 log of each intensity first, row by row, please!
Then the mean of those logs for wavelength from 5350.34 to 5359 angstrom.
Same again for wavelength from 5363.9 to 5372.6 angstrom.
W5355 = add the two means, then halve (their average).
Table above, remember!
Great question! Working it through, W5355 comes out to -0.037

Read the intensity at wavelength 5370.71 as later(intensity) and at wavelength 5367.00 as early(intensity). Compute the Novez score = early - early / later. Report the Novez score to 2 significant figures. -0.22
